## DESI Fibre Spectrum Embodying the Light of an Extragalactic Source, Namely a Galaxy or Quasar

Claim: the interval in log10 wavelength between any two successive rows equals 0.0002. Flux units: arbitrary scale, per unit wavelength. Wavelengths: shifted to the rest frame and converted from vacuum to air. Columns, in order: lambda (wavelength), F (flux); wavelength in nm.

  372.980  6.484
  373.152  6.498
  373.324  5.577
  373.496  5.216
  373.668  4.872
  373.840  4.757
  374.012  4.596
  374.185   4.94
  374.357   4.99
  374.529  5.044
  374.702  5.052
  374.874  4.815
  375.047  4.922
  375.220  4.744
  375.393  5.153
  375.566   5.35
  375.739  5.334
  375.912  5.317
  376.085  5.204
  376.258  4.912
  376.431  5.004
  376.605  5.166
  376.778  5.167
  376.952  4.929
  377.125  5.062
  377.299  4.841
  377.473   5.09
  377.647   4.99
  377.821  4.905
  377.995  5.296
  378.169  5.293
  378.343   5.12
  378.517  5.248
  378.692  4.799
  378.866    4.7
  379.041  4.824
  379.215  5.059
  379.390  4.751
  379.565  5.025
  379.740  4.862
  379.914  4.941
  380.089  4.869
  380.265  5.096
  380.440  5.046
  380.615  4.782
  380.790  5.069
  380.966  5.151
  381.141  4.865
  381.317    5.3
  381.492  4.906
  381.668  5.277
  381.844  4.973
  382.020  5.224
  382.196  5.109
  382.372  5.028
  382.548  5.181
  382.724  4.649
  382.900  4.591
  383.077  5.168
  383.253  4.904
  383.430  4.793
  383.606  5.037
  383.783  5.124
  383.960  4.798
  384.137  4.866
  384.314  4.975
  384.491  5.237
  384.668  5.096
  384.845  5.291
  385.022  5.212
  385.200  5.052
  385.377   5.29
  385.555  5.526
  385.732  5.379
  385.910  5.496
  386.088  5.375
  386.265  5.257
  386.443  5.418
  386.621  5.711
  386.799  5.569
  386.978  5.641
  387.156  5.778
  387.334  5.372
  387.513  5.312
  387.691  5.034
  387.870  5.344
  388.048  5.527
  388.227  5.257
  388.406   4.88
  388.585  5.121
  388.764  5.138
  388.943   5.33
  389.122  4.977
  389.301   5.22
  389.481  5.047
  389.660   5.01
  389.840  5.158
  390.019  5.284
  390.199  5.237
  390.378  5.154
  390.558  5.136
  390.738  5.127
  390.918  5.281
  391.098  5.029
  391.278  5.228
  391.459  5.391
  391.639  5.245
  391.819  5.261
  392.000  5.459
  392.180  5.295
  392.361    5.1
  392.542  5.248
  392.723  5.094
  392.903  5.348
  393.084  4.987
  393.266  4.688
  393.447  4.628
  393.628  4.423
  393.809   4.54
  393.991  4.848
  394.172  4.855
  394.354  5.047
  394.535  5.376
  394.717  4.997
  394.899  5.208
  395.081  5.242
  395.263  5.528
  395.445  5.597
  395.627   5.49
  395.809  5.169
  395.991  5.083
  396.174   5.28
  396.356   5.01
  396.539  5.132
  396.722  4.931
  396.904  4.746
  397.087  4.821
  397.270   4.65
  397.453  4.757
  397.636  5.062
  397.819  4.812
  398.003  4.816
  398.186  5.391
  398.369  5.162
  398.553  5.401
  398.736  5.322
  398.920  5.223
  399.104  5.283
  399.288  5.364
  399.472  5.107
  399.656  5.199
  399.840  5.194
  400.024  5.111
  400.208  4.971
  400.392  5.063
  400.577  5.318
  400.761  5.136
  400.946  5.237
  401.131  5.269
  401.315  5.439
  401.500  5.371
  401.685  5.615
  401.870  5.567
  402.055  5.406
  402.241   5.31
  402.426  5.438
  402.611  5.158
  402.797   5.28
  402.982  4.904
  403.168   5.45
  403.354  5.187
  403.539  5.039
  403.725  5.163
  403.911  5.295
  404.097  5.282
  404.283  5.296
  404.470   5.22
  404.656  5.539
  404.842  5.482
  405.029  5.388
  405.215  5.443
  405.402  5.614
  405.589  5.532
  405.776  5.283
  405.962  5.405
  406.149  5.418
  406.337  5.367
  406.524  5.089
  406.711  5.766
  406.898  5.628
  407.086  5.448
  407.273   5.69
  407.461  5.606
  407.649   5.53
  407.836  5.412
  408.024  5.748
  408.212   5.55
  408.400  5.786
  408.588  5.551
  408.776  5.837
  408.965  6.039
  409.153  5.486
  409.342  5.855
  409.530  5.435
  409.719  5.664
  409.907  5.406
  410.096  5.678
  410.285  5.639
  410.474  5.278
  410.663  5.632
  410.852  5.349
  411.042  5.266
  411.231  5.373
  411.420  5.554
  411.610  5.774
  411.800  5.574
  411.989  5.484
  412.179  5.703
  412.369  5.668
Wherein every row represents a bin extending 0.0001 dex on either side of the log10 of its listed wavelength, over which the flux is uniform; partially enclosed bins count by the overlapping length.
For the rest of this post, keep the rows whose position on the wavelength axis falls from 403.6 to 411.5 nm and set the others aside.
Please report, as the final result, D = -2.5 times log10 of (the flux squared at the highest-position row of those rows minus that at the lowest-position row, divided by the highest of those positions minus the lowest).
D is 0.66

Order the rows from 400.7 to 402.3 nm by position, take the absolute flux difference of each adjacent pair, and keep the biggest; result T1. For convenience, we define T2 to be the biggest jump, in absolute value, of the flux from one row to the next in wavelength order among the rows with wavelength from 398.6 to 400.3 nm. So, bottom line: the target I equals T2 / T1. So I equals 1.05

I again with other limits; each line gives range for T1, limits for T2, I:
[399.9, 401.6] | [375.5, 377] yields 1.15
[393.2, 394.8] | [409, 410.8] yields 1.11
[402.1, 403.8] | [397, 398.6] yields 1.05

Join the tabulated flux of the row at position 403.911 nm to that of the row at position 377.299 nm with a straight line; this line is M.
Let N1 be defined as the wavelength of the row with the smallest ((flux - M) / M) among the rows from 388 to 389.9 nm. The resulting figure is 388.406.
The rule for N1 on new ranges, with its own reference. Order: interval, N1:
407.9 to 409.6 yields 409.530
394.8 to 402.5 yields 397.270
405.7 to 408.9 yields 406.524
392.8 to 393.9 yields 393.628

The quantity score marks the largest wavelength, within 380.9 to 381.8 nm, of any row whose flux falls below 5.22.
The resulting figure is 381.492 nm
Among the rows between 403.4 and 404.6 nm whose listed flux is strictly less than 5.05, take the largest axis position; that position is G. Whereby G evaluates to 403.539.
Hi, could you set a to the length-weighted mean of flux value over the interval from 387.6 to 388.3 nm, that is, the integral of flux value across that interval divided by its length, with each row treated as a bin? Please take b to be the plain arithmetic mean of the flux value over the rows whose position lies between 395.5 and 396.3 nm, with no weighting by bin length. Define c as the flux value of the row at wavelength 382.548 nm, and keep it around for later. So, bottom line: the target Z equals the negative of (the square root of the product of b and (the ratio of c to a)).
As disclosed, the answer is -2.27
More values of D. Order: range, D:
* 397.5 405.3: 0.69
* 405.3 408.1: 0.59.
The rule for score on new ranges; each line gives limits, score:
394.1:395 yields 394.899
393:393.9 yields 393.809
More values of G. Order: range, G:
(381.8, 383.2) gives 382.900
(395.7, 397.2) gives 397.087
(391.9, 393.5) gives 393.447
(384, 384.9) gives 384.314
